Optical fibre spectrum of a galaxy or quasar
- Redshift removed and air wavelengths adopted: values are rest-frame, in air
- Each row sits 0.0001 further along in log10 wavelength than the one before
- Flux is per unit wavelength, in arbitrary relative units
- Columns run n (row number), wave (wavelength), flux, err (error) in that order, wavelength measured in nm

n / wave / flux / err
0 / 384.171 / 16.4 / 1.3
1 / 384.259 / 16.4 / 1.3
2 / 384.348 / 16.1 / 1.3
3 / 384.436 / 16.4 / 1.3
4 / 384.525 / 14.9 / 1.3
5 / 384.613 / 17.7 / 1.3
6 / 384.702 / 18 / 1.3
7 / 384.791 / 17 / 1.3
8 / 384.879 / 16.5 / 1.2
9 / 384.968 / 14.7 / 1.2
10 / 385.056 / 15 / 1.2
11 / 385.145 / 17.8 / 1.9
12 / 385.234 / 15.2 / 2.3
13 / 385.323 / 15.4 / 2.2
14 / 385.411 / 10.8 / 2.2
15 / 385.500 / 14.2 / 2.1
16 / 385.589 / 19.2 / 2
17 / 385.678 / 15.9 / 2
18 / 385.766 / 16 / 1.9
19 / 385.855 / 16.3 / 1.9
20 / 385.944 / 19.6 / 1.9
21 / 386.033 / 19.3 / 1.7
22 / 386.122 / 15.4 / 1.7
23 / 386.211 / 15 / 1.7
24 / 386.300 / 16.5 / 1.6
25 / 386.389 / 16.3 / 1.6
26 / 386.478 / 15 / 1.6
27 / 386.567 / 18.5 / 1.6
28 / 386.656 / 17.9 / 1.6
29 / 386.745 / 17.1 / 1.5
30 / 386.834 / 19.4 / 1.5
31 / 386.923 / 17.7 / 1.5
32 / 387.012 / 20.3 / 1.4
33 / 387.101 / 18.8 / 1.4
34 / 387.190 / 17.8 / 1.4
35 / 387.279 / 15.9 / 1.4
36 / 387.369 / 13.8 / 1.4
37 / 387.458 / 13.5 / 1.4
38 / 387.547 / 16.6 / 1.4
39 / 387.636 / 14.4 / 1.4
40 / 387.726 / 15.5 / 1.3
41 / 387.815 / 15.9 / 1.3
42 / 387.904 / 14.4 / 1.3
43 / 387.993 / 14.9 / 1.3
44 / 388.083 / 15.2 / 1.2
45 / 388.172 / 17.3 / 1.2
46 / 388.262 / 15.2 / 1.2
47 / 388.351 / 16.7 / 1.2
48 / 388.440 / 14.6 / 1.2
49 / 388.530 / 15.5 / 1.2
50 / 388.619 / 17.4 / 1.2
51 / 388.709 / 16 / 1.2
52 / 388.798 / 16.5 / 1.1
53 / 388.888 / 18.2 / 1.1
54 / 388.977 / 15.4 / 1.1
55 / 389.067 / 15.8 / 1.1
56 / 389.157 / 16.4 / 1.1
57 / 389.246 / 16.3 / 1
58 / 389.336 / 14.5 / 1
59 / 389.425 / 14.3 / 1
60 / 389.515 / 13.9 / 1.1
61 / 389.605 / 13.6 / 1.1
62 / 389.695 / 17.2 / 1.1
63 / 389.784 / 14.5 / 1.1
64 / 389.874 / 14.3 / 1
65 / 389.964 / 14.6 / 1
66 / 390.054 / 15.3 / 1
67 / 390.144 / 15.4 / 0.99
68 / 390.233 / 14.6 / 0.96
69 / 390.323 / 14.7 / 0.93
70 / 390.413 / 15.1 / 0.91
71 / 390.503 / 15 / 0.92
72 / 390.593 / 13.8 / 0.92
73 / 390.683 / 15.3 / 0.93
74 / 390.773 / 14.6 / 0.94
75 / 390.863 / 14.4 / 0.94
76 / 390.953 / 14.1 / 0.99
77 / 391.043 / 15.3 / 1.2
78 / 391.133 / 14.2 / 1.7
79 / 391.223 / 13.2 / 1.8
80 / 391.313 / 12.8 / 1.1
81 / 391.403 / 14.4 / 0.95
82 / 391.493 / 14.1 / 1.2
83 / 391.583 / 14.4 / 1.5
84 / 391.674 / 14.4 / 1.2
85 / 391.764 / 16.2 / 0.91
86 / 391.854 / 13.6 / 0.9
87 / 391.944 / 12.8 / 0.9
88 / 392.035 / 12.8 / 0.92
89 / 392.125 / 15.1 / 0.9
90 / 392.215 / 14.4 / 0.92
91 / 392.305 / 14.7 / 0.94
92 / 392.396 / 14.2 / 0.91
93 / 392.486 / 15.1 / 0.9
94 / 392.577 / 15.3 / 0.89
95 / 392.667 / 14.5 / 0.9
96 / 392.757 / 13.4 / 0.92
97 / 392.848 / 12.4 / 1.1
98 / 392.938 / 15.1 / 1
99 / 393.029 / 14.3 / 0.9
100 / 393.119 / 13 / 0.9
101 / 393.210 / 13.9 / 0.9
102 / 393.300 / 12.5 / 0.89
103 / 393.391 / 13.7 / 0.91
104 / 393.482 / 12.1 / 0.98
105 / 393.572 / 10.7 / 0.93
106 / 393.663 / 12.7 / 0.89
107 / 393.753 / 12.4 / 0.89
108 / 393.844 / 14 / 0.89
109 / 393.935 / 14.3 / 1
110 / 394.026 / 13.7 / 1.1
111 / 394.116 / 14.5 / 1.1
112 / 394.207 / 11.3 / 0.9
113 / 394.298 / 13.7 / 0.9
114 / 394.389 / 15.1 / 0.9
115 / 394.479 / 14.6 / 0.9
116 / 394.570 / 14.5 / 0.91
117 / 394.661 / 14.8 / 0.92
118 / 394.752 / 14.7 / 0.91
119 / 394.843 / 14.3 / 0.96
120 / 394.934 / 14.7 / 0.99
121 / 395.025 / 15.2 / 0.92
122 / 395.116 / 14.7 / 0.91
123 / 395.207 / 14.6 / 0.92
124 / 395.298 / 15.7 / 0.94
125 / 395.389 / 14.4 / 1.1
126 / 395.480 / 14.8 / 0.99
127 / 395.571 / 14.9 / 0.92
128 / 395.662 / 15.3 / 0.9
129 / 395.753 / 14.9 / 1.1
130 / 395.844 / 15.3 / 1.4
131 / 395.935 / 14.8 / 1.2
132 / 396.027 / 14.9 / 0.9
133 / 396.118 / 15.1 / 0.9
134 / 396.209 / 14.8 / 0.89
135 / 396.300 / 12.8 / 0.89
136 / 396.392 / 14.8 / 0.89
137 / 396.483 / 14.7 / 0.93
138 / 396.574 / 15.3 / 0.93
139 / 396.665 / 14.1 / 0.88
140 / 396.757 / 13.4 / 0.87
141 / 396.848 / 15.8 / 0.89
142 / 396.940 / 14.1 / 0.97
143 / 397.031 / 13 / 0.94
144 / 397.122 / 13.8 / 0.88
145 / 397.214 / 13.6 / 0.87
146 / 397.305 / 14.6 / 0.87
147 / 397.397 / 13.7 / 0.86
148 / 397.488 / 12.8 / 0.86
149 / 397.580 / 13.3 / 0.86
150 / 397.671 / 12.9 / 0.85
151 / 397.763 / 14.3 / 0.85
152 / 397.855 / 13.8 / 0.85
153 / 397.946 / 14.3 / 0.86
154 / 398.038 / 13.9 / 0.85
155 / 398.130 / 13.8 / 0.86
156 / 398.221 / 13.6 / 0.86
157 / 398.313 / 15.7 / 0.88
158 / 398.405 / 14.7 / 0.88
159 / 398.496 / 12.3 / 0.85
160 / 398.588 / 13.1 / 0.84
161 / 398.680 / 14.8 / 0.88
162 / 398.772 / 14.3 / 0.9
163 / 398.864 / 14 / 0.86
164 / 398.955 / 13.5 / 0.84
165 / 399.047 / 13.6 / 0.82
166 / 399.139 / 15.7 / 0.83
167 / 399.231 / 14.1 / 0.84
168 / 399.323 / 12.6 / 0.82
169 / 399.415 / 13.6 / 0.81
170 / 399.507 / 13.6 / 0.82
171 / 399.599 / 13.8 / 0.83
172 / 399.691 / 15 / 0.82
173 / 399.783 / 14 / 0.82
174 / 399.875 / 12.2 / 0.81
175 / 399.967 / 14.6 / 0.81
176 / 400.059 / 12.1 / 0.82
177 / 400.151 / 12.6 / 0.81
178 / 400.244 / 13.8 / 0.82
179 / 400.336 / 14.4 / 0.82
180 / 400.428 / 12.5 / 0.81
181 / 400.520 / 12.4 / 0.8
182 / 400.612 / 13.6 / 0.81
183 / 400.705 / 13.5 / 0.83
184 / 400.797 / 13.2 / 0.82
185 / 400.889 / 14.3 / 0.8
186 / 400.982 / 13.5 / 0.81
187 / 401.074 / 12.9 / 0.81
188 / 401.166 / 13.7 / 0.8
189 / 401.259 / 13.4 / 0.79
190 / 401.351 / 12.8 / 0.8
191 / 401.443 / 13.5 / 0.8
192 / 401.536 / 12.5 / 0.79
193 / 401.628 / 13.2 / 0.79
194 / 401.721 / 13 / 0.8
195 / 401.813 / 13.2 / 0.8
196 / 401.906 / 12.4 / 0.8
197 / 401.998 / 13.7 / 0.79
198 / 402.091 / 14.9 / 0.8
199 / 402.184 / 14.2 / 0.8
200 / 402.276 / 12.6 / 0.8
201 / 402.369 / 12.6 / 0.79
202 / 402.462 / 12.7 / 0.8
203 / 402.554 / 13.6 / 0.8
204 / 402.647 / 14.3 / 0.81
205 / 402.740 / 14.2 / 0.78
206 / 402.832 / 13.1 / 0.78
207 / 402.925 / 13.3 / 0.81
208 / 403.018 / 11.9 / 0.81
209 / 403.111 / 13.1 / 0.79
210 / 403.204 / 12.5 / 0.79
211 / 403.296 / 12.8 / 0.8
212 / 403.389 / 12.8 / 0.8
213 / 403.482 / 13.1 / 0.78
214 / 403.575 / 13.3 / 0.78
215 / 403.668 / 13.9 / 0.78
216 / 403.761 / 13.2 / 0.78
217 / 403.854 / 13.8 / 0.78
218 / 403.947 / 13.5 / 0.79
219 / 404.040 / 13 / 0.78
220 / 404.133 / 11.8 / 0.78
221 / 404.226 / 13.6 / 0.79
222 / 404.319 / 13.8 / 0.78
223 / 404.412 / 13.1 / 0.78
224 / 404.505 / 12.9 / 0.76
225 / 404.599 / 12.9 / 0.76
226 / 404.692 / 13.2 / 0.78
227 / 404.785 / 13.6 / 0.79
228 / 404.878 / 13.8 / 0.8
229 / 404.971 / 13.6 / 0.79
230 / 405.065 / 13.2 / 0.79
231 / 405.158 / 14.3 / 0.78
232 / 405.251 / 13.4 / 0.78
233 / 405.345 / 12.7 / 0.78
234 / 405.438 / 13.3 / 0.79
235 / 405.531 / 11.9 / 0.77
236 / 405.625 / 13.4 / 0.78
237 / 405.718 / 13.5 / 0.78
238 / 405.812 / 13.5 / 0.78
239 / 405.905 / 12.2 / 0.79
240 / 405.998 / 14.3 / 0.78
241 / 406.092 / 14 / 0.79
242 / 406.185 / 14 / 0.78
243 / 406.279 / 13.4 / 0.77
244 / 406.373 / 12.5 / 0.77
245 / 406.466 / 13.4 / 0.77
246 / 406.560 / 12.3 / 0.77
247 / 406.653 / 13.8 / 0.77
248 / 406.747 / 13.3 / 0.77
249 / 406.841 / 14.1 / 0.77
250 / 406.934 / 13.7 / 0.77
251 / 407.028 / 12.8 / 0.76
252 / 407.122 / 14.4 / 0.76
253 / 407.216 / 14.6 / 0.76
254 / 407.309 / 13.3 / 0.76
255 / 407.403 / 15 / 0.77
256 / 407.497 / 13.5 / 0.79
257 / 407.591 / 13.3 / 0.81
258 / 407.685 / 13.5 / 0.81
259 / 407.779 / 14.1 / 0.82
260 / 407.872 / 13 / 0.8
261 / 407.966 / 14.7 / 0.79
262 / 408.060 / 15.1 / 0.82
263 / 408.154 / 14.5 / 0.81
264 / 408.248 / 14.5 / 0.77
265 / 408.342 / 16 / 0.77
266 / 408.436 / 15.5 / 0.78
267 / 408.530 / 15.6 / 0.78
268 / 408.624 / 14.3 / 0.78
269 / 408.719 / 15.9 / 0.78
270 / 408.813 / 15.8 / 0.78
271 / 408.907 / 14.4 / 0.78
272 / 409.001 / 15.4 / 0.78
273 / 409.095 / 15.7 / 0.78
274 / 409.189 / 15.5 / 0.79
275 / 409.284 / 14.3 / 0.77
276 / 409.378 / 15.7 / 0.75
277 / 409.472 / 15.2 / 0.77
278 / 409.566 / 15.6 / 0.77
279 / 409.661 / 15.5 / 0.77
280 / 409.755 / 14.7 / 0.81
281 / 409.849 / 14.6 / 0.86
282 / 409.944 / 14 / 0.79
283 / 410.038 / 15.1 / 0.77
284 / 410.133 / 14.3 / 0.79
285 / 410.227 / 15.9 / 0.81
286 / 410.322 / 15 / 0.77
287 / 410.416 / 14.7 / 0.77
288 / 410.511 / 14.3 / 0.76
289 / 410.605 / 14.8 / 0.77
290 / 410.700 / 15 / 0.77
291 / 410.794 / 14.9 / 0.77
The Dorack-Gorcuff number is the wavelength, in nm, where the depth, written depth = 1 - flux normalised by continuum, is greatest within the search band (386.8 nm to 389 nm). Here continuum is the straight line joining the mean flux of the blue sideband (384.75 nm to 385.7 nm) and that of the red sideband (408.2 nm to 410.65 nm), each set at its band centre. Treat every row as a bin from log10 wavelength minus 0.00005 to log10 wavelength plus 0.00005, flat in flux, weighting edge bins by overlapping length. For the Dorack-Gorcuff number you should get 387.458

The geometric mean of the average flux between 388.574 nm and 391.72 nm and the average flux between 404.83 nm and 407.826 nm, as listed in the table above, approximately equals 14.2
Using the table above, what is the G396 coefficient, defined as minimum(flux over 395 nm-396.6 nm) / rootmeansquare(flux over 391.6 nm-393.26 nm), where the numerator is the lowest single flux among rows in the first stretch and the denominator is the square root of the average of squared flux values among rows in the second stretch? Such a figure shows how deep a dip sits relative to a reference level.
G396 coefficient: 0.90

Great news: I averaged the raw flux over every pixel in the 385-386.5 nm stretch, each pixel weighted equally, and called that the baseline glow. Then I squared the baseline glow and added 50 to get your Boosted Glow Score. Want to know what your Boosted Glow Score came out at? 308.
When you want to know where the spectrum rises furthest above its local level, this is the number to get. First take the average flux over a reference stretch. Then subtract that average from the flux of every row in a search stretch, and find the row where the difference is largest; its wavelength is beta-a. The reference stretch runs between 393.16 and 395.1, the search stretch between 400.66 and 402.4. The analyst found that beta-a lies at 402.091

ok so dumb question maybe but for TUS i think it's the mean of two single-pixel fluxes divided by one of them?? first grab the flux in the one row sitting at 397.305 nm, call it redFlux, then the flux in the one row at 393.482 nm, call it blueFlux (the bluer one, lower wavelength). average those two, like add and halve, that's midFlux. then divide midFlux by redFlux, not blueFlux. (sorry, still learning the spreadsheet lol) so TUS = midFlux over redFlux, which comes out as 0.91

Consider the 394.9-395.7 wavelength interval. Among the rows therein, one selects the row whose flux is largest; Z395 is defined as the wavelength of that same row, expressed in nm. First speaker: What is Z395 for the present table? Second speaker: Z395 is 395.298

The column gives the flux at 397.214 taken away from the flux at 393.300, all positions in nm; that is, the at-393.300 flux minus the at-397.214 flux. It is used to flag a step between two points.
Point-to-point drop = -1.1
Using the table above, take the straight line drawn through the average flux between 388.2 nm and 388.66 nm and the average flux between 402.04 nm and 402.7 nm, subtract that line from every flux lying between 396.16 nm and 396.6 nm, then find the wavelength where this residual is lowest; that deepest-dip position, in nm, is 396.300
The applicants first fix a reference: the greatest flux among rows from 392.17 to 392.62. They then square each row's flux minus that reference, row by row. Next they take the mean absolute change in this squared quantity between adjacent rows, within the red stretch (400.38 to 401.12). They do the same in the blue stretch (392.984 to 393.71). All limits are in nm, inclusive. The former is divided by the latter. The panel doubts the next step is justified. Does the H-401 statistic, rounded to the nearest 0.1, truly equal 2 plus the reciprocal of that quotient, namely 5.3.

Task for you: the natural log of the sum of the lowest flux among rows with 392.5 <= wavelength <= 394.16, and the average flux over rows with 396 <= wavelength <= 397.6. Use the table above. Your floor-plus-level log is 3.21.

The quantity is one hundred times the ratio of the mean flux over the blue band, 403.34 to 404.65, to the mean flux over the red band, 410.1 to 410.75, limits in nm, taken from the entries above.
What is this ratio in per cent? 89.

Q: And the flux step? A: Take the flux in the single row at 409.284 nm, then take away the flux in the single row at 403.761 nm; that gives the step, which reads 1.1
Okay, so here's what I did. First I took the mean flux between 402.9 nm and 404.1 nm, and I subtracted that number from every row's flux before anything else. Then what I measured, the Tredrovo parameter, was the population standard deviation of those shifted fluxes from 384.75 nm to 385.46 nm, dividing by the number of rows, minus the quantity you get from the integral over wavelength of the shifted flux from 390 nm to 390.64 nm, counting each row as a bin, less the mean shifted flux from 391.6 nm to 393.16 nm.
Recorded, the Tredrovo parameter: 2.0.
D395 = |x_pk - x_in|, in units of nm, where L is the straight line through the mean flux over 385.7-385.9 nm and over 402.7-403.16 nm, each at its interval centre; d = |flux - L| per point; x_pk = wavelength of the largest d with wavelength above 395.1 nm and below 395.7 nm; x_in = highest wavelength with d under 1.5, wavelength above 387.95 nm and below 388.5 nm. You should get 6.86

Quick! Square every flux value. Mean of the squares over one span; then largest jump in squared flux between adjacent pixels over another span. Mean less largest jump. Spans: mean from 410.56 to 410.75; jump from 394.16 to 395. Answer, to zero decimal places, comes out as 162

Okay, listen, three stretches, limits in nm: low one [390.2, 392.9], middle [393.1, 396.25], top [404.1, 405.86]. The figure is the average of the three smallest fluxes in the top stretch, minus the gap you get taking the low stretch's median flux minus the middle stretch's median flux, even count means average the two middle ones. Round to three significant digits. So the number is 12.3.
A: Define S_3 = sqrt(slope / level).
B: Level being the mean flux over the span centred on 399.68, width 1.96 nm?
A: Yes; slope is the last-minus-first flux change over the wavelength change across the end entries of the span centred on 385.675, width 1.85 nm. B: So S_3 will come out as 0.25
